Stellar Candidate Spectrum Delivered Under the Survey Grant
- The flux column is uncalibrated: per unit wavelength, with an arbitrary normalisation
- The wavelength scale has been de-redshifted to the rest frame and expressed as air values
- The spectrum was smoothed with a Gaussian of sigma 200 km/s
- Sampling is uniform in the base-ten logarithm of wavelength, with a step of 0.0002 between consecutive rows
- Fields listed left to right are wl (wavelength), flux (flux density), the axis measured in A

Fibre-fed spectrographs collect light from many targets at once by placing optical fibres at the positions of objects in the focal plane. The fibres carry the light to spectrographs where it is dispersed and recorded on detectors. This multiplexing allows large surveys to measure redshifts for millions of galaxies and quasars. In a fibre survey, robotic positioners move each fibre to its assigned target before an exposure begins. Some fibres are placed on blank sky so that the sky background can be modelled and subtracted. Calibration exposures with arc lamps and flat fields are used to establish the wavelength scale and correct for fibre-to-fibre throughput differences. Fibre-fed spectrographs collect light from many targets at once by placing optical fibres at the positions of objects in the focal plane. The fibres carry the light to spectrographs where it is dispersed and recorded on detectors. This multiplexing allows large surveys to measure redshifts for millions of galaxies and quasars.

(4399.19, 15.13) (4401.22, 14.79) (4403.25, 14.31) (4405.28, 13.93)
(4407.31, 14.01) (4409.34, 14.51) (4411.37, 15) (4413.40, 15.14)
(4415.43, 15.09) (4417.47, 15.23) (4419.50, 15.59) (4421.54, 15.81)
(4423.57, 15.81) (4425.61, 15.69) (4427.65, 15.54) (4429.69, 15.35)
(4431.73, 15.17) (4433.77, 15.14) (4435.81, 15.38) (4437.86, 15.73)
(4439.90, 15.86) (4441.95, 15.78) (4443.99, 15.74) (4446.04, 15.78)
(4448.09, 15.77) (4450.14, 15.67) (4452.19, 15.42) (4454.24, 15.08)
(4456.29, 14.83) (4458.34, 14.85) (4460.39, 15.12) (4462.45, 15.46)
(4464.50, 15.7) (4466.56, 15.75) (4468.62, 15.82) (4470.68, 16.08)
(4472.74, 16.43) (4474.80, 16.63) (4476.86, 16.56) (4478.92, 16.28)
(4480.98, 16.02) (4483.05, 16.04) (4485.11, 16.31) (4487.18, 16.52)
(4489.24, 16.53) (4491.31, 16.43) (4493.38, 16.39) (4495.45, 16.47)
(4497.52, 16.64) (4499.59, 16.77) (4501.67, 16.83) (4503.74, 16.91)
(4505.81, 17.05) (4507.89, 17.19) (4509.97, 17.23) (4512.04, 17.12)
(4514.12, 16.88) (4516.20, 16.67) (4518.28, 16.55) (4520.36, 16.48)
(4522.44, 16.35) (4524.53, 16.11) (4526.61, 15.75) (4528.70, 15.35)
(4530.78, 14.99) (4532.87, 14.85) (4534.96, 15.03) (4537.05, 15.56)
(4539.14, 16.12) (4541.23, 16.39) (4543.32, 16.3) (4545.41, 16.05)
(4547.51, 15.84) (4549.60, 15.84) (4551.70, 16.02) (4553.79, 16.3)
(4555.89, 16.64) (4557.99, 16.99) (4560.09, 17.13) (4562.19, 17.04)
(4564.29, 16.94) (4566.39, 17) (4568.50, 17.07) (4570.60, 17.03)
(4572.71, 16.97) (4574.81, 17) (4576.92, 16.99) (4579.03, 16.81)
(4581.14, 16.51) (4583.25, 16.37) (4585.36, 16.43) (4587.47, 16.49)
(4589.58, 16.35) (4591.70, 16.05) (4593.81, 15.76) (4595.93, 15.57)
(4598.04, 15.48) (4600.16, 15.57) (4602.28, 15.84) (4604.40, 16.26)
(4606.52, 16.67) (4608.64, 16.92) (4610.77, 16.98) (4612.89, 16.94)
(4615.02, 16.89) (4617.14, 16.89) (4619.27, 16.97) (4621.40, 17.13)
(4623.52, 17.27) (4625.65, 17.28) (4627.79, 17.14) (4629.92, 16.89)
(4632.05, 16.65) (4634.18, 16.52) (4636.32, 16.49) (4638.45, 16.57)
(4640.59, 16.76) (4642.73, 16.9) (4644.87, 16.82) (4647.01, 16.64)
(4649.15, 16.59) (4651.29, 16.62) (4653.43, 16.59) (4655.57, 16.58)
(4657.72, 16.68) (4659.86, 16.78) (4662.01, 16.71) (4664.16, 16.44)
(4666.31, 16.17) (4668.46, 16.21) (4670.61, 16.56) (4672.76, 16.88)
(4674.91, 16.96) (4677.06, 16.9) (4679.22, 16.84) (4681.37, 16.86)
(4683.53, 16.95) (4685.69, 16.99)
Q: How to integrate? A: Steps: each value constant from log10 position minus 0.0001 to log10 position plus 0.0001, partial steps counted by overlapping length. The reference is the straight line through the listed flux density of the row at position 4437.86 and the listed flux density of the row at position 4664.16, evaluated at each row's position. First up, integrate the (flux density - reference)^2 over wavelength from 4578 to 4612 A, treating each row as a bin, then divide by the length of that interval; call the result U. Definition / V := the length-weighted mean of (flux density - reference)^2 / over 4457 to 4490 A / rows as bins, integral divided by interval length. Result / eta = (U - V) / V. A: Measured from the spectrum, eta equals -0.2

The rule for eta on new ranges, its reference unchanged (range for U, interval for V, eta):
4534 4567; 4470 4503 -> 0.0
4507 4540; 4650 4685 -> 5.7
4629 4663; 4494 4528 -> -0.9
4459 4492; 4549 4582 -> -0.6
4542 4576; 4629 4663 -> 3.7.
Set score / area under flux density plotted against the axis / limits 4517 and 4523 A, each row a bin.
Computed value 99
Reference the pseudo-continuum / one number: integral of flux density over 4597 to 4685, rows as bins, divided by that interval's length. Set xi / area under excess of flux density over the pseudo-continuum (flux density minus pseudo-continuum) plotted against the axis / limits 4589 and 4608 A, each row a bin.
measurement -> -14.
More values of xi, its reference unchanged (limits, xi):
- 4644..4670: -3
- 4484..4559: -27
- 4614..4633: 6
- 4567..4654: -4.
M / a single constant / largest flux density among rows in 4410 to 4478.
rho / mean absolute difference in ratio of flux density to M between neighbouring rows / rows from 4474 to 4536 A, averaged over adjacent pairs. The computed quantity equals 0.0097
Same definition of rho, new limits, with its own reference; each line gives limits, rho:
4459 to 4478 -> 0.0119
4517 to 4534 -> 0.0146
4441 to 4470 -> 0.0093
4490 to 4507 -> 0.0060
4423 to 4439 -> 0.0108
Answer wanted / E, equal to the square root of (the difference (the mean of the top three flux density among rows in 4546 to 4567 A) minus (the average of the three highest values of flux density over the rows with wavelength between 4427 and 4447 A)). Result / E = 1.1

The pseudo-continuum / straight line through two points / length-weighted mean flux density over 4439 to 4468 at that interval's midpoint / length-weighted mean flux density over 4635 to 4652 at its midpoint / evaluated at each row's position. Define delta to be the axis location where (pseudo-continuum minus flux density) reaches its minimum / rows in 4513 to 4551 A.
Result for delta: 4514.12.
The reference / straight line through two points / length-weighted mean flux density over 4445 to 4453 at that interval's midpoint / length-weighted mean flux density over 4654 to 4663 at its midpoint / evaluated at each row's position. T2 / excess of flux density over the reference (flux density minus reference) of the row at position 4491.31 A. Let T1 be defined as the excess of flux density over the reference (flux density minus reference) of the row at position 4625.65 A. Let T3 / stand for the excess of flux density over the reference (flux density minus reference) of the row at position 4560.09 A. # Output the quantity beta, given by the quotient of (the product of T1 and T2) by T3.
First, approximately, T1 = 0.8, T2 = 0.6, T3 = 0.9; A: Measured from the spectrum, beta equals 0.46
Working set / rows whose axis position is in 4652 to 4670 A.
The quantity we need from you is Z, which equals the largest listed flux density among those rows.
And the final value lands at 16.78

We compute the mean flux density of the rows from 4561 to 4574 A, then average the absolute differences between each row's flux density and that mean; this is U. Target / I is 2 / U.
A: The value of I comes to 52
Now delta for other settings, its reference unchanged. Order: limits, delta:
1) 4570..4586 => 4570.60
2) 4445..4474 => 4472.74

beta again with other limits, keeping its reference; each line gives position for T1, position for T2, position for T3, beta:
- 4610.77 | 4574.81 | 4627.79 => 0.64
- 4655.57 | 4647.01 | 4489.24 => 0.00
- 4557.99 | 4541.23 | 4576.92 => 0.32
